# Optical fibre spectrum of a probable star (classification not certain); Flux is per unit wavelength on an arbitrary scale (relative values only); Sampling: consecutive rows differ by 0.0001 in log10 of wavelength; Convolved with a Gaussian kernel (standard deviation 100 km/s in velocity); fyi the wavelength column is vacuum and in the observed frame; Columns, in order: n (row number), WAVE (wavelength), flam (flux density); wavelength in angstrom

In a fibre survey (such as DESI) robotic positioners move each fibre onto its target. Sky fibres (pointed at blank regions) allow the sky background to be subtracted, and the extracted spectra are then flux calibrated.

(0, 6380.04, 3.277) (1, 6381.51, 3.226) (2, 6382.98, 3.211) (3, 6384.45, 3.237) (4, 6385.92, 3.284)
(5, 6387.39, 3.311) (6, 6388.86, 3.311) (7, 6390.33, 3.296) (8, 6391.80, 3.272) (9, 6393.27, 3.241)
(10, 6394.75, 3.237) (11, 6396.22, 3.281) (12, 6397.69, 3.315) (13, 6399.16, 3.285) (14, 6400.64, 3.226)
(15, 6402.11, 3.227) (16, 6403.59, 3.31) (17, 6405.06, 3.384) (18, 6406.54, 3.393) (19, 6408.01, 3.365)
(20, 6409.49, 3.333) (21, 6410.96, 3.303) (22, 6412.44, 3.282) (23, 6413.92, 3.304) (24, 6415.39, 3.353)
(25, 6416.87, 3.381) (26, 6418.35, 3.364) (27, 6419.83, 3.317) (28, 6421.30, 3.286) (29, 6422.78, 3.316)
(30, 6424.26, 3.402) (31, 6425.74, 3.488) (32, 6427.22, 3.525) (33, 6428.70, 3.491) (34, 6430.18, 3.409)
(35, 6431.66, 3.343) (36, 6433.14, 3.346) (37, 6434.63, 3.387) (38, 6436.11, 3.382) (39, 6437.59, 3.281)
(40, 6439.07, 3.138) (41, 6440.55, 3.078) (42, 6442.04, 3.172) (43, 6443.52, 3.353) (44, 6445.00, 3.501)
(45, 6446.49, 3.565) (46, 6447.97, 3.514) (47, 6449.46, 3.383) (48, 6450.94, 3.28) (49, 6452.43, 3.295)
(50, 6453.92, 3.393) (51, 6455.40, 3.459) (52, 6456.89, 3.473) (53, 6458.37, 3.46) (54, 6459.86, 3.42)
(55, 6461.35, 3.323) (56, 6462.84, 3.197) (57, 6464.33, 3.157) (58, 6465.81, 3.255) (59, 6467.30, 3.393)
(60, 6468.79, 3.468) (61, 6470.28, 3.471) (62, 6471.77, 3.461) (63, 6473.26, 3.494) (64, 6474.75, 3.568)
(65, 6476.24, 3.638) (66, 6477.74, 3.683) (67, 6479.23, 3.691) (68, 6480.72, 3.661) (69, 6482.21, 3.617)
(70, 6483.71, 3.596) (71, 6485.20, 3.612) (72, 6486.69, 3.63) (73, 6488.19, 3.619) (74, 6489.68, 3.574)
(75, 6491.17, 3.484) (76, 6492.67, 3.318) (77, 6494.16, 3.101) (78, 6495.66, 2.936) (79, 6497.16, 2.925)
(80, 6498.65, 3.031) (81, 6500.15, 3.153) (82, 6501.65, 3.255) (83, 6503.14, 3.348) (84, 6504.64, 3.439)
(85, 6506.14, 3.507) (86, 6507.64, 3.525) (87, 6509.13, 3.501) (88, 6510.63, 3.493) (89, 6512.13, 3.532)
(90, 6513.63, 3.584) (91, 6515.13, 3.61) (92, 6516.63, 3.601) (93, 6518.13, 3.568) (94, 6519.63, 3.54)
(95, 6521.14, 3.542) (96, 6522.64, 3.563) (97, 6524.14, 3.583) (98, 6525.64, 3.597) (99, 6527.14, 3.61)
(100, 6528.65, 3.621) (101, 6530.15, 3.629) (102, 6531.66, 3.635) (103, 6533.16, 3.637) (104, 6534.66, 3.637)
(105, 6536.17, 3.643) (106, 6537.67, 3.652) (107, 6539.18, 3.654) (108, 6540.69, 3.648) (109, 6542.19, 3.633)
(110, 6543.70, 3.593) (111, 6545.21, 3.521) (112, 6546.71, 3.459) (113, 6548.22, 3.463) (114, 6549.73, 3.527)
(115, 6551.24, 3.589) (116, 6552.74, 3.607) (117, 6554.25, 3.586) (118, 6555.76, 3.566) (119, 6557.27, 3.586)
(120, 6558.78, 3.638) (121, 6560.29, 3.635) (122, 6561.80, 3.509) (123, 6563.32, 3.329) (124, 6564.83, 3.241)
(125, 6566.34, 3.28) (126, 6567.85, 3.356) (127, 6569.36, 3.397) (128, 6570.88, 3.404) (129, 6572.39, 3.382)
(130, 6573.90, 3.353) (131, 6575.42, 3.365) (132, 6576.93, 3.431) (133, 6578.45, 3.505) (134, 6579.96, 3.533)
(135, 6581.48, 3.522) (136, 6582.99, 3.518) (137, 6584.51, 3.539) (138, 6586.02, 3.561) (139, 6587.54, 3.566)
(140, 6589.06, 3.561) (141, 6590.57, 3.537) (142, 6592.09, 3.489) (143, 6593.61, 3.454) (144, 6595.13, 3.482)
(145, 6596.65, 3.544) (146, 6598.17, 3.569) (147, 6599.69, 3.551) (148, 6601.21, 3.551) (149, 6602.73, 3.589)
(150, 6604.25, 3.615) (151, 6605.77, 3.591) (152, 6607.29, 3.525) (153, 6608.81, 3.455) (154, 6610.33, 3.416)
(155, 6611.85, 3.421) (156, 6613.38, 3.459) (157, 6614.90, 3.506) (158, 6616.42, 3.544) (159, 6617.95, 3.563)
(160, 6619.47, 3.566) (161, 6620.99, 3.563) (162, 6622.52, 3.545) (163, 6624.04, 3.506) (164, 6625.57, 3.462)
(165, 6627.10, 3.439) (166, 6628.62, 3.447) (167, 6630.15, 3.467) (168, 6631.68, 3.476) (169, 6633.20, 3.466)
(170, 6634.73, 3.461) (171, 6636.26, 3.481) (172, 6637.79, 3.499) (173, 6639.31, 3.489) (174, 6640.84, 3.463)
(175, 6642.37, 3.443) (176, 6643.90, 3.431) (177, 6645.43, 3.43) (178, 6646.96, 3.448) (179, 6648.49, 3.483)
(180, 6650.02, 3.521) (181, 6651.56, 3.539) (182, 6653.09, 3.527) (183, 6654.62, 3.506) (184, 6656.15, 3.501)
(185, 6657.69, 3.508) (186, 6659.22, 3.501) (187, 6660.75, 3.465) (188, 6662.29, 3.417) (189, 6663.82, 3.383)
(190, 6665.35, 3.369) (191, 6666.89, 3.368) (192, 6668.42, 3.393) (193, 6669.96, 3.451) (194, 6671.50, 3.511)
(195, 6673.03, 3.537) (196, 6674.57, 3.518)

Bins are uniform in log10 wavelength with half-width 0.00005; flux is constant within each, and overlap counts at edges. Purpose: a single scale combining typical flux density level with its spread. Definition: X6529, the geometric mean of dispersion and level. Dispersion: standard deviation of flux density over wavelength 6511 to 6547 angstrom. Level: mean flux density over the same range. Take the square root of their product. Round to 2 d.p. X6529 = 0.42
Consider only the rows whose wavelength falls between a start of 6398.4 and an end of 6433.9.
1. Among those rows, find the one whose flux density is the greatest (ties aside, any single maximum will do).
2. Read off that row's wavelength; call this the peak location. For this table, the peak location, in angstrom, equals 6427.22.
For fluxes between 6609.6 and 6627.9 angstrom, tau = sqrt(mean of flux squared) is 3.50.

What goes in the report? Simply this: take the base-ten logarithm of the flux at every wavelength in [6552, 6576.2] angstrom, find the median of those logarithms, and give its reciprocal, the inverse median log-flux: 1.88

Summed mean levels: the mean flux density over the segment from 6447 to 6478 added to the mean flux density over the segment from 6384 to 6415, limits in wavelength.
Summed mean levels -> 6.71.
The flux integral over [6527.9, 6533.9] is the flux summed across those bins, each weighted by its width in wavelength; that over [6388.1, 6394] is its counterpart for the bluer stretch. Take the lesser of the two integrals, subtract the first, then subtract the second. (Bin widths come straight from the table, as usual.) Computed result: -21.8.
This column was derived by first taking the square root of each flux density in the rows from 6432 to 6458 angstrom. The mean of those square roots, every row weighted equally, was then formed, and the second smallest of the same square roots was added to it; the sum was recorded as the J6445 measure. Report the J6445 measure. 3.60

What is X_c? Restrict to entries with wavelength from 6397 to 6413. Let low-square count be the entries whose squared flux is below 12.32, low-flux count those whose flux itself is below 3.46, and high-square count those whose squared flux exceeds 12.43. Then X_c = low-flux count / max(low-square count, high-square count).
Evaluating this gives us 1.0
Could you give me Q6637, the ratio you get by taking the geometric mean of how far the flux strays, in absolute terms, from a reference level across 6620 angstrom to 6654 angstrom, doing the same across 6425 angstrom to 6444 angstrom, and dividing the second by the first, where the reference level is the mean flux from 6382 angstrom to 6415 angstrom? 0.52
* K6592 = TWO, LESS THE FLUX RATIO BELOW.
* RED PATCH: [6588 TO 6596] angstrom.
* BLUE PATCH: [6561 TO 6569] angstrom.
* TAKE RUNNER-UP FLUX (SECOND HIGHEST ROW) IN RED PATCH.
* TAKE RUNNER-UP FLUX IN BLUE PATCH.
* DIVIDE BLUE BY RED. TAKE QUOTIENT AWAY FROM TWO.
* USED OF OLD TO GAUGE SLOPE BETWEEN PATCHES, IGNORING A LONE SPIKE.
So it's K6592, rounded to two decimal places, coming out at 1.05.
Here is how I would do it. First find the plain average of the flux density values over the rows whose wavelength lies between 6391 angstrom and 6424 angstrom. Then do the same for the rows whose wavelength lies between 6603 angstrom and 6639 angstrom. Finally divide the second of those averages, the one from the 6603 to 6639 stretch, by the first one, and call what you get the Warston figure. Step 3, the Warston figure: 1.058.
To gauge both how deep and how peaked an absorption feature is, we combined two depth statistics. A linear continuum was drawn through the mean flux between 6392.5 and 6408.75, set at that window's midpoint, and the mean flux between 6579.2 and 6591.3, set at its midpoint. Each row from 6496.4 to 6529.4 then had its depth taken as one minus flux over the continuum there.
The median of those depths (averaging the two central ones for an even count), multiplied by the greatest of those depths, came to -0.0036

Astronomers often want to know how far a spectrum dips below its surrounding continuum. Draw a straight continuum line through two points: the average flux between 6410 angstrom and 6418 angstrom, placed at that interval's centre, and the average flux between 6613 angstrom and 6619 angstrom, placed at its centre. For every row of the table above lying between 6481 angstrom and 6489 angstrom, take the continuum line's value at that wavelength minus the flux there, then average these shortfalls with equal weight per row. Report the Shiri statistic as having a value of -0.22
